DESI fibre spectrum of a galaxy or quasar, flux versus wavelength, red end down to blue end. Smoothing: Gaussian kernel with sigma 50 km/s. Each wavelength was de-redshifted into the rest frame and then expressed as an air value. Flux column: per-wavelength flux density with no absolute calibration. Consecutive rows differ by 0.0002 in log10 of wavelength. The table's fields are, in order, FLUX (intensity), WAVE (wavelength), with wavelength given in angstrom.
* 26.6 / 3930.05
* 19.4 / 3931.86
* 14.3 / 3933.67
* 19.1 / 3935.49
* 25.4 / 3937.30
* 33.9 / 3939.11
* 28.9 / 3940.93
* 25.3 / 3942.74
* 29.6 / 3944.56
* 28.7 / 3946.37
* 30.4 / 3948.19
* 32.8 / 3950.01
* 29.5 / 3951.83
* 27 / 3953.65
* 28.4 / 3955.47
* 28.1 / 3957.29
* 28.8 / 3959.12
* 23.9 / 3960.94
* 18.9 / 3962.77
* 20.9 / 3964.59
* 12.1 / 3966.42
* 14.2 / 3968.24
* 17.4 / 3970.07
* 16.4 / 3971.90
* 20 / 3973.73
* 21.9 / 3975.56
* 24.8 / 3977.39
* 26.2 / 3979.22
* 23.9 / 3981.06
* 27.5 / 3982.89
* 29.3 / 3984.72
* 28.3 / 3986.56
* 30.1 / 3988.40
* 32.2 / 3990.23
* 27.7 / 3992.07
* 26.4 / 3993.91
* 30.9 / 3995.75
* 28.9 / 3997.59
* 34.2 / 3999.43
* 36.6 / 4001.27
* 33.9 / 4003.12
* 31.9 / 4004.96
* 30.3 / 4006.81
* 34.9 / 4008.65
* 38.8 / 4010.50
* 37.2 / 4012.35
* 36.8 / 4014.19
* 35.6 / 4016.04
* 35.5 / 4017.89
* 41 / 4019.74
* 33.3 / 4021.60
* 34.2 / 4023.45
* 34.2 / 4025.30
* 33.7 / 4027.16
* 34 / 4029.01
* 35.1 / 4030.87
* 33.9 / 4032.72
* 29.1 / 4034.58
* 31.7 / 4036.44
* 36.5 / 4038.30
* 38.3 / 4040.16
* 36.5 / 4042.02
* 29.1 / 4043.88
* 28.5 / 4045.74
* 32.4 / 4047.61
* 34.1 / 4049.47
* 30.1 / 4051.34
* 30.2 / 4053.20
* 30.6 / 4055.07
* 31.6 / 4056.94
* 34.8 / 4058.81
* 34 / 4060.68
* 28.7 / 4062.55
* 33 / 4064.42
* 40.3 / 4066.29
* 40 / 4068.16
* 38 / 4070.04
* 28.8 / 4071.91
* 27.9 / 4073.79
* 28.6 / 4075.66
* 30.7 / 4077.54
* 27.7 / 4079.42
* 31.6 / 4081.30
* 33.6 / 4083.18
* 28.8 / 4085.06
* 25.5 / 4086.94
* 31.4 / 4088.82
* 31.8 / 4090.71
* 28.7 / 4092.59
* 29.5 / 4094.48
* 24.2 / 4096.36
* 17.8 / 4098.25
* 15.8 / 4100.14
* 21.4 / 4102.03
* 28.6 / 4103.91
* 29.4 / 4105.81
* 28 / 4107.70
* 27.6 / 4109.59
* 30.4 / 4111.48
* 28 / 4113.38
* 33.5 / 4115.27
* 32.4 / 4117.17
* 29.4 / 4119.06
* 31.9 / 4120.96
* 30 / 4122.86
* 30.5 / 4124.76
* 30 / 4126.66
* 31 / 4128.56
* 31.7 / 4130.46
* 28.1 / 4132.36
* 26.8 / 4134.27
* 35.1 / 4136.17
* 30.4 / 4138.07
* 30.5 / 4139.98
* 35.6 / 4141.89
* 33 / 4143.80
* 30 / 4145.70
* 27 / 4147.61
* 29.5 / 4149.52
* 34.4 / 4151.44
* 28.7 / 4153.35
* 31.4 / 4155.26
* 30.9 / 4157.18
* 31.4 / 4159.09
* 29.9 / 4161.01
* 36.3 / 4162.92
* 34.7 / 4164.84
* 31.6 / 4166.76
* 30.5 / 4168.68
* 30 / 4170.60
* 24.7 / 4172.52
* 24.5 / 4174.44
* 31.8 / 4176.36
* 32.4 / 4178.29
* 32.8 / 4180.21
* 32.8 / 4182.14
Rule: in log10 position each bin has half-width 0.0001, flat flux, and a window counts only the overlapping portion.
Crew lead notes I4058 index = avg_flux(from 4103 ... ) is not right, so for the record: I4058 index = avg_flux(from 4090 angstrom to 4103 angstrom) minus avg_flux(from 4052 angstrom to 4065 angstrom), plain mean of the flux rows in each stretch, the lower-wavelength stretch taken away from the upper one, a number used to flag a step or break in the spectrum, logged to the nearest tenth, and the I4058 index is -7.7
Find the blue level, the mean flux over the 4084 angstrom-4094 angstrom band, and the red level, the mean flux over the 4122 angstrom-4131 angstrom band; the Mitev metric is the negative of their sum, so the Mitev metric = -60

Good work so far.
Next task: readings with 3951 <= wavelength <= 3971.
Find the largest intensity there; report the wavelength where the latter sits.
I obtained 3951.83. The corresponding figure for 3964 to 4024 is 4019.74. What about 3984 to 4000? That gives 3999.43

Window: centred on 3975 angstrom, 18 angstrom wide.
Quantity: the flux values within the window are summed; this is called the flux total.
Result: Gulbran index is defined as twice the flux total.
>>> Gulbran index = 409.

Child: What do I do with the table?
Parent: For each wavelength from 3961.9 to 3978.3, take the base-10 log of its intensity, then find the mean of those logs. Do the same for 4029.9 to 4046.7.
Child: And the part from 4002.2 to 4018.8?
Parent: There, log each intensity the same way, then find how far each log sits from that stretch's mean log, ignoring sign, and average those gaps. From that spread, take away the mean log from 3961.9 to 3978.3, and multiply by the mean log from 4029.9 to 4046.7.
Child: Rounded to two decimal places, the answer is -1.87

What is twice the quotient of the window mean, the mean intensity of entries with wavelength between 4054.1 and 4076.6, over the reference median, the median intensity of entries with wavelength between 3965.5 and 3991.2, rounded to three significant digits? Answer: 2.71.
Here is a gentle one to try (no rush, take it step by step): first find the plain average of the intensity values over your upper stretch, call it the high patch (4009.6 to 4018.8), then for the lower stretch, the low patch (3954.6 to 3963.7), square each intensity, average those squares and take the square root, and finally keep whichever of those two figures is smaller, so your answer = 26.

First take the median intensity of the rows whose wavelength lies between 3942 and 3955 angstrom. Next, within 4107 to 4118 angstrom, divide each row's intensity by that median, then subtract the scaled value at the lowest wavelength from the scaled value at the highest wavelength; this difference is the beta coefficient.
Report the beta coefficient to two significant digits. 0.15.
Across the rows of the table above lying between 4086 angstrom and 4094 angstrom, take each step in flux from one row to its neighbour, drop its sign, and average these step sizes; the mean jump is 3.13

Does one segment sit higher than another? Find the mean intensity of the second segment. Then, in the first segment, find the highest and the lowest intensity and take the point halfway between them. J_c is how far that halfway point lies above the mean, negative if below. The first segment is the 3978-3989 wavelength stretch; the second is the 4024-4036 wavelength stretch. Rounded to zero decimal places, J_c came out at -6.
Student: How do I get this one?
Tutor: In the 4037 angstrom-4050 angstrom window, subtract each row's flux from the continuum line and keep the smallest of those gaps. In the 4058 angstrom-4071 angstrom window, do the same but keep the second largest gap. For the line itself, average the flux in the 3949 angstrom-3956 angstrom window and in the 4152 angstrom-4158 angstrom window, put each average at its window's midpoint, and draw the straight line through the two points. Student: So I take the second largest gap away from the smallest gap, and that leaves -5.4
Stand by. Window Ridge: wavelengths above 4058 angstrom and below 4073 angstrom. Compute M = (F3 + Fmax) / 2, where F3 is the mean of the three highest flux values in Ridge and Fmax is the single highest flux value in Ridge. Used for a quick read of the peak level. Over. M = 40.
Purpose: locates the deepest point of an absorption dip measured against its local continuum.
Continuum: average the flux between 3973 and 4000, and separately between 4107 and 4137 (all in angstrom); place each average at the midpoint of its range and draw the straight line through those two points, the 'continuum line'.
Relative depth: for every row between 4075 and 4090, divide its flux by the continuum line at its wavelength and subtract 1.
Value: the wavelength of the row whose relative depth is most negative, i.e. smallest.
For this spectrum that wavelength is 4086.94 angstrom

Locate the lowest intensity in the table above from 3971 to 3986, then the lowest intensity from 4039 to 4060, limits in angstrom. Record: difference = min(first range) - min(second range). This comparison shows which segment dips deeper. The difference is -12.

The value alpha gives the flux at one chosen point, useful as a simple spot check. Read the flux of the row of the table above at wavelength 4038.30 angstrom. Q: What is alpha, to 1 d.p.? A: 36.5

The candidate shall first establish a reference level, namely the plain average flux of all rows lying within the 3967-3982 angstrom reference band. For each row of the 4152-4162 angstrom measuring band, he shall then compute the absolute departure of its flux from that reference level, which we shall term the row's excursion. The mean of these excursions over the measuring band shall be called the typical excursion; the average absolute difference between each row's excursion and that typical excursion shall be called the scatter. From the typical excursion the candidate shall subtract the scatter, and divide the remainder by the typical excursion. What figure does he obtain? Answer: 0.91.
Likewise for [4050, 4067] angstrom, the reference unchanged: 0.78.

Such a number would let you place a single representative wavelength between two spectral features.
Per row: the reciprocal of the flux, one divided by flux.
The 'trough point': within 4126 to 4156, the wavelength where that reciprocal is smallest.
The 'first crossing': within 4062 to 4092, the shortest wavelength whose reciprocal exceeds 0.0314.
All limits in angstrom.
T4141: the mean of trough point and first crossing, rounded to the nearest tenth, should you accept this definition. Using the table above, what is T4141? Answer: 4102.2 angstrom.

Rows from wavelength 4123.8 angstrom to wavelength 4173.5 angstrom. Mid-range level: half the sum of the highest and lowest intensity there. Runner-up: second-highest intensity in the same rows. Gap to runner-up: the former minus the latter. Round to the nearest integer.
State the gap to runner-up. -5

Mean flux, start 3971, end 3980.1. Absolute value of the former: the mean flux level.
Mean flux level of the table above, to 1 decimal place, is 21.9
